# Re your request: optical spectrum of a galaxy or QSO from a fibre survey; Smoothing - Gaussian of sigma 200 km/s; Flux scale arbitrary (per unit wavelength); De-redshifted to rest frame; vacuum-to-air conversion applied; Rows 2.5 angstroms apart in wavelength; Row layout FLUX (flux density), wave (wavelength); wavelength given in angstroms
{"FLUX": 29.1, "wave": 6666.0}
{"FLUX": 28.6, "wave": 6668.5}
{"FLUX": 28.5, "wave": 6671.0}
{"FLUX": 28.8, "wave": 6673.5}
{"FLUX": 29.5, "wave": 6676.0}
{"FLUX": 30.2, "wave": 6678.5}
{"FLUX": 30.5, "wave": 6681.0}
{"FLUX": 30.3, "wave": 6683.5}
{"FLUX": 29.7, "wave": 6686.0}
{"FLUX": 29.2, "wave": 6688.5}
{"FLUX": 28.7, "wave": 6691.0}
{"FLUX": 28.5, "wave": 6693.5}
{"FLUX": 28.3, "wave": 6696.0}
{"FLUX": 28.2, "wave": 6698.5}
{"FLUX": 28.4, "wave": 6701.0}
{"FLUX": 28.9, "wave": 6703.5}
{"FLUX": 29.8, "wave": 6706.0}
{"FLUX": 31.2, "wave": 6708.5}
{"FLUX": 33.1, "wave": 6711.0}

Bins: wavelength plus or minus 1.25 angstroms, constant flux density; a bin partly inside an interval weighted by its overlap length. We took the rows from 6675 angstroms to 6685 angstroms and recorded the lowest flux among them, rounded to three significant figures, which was 29.5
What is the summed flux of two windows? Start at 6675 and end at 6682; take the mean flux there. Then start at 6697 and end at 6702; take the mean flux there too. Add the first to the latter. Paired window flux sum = 58.4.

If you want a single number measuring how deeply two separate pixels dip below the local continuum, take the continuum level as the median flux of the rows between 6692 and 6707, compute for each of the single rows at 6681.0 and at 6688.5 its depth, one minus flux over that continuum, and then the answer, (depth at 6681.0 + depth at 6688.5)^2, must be 0.010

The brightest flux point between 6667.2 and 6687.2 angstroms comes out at 30.5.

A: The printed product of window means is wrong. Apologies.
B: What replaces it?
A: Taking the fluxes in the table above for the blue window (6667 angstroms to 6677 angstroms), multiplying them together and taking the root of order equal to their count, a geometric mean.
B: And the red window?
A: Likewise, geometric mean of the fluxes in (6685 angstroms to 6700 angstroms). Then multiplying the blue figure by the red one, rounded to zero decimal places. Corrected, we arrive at 830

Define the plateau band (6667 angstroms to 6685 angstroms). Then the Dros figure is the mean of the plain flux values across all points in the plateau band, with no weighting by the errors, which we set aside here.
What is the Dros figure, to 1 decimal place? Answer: 29.5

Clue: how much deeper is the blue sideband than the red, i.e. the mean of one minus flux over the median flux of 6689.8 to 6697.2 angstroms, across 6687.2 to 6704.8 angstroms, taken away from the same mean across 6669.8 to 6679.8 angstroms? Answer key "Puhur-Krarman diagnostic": -0.023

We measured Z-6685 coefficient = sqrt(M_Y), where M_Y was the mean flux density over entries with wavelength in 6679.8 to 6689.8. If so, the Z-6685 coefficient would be 5.47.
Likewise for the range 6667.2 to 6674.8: 5.35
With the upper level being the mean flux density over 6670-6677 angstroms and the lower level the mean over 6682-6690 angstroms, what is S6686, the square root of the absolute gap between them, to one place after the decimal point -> 0.9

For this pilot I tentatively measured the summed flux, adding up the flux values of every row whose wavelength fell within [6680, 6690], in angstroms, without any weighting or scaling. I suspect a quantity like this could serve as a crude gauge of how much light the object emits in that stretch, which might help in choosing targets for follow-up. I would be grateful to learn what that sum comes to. 120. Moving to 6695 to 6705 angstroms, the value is 114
